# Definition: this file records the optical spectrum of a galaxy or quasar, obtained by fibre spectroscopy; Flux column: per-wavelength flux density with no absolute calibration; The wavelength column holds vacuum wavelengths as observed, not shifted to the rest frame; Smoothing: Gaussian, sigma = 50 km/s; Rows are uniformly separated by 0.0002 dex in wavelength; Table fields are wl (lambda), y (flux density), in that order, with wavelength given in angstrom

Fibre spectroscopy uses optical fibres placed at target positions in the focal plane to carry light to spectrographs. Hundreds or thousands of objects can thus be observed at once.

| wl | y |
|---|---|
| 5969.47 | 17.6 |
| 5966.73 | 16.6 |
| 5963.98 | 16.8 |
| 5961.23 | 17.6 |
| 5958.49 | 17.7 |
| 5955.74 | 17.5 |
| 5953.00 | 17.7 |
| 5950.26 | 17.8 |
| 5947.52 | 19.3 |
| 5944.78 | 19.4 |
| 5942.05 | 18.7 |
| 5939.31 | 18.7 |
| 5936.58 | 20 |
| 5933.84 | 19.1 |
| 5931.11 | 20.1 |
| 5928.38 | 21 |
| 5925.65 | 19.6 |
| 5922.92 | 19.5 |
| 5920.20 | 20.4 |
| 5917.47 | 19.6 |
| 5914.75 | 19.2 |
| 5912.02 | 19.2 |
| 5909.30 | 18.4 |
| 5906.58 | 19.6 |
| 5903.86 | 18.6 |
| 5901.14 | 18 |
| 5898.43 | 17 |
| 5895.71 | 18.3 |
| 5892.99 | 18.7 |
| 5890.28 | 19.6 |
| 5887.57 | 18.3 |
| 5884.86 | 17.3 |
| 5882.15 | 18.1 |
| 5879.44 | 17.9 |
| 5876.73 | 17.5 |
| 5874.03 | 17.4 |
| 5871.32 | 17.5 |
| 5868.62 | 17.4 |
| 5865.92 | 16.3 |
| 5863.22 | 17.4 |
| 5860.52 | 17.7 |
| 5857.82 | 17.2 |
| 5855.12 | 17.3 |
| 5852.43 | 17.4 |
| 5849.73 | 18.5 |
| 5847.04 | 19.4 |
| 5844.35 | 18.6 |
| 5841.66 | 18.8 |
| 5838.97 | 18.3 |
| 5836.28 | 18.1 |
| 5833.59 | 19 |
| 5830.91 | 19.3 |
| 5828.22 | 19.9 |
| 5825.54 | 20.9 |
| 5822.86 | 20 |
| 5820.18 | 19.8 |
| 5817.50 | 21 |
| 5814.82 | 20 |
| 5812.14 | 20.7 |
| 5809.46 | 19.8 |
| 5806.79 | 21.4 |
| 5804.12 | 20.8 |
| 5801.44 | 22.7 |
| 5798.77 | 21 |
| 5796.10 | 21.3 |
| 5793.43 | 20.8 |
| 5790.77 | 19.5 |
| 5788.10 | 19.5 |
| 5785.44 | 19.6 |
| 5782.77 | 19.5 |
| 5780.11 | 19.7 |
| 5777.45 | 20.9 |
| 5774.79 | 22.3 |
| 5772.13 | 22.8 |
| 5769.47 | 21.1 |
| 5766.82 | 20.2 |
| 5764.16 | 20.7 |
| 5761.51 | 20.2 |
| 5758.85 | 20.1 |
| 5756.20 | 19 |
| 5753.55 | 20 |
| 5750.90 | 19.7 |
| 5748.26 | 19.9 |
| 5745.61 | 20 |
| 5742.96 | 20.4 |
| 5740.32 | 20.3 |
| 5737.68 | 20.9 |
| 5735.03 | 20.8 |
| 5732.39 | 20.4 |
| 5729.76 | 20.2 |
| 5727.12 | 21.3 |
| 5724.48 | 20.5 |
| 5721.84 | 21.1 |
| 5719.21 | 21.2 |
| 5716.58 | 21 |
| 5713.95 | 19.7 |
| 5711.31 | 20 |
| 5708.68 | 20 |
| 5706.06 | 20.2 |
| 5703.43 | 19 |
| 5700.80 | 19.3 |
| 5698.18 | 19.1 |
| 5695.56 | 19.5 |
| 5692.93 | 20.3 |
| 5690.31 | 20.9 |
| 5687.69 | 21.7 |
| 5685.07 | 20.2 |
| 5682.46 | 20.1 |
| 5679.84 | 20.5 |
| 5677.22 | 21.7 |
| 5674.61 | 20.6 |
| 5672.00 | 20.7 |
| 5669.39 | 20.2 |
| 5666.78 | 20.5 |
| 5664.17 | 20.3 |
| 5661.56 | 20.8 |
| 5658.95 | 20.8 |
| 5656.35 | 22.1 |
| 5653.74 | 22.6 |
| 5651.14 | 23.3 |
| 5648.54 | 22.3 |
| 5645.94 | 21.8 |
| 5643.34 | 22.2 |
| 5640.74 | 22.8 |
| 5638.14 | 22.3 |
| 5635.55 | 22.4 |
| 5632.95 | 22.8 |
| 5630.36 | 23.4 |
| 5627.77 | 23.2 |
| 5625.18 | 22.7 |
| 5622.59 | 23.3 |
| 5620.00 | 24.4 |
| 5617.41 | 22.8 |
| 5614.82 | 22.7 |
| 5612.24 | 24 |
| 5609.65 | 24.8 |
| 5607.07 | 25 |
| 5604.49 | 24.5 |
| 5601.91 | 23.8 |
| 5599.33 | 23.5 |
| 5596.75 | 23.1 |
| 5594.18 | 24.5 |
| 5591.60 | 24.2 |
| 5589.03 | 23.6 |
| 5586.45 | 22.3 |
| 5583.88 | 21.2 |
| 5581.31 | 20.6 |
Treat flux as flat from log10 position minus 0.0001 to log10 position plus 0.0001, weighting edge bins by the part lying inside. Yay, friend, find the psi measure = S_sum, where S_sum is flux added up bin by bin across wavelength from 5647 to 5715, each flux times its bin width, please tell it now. 1403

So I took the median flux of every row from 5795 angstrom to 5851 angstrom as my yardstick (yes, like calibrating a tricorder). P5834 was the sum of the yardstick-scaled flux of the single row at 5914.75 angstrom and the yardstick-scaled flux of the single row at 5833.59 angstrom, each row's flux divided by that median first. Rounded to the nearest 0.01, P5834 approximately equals 1.92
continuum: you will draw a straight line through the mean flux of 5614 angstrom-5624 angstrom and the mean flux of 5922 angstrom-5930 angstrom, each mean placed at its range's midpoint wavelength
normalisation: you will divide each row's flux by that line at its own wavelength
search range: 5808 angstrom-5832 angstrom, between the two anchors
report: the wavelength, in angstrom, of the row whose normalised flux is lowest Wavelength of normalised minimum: 5830.91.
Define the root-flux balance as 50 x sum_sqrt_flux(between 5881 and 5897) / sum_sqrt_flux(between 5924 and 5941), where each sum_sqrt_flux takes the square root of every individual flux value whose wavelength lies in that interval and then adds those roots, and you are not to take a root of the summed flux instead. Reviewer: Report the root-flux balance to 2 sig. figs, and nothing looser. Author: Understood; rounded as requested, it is 48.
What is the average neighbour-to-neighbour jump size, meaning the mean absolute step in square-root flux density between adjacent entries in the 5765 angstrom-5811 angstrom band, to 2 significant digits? 0.095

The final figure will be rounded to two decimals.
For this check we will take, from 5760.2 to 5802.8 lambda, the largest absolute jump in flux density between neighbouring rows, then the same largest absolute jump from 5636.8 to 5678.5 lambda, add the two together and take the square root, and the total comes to 1.73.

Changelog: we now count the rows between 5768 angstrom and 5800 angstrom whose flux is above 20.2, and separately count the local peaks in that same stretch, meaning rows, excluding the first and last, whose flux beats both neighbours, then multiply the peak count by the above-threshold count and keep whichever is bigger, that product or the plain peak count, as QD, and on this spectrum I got 21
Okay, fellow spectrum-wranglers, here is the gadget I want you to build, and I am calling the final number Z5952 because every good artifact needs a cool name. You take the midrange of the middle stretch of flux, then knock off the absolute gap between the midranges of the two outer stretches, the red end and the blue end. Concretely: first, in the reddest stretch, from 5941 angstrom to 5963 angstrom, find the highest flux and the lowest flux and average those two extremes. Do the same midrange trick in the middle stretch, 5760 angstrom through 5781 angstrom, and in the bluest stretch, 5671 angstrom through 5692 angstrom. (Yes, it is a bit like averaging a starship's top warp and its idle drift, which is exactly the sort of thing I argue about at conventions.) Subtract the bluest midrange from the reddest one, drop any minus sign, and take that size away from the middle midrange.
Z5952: 18.8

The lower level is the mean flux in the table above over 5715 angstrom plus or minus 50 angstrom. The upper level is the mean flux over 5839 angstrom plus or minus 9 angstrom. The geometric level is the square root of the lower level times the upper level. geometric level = 19.5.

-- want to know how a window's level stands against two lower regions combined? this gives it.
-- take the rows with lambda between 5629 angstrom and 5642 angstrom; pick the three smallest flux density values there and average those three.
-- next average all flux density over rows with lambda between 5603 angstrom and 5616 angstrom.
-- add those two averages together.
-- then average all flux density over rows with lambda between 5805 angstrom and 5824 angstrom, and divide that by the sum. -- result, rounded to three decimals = 0.437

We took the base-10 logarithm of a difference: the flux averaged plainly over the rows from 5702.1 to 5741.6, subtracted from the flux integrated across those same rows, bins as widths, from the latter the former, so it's 2.90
